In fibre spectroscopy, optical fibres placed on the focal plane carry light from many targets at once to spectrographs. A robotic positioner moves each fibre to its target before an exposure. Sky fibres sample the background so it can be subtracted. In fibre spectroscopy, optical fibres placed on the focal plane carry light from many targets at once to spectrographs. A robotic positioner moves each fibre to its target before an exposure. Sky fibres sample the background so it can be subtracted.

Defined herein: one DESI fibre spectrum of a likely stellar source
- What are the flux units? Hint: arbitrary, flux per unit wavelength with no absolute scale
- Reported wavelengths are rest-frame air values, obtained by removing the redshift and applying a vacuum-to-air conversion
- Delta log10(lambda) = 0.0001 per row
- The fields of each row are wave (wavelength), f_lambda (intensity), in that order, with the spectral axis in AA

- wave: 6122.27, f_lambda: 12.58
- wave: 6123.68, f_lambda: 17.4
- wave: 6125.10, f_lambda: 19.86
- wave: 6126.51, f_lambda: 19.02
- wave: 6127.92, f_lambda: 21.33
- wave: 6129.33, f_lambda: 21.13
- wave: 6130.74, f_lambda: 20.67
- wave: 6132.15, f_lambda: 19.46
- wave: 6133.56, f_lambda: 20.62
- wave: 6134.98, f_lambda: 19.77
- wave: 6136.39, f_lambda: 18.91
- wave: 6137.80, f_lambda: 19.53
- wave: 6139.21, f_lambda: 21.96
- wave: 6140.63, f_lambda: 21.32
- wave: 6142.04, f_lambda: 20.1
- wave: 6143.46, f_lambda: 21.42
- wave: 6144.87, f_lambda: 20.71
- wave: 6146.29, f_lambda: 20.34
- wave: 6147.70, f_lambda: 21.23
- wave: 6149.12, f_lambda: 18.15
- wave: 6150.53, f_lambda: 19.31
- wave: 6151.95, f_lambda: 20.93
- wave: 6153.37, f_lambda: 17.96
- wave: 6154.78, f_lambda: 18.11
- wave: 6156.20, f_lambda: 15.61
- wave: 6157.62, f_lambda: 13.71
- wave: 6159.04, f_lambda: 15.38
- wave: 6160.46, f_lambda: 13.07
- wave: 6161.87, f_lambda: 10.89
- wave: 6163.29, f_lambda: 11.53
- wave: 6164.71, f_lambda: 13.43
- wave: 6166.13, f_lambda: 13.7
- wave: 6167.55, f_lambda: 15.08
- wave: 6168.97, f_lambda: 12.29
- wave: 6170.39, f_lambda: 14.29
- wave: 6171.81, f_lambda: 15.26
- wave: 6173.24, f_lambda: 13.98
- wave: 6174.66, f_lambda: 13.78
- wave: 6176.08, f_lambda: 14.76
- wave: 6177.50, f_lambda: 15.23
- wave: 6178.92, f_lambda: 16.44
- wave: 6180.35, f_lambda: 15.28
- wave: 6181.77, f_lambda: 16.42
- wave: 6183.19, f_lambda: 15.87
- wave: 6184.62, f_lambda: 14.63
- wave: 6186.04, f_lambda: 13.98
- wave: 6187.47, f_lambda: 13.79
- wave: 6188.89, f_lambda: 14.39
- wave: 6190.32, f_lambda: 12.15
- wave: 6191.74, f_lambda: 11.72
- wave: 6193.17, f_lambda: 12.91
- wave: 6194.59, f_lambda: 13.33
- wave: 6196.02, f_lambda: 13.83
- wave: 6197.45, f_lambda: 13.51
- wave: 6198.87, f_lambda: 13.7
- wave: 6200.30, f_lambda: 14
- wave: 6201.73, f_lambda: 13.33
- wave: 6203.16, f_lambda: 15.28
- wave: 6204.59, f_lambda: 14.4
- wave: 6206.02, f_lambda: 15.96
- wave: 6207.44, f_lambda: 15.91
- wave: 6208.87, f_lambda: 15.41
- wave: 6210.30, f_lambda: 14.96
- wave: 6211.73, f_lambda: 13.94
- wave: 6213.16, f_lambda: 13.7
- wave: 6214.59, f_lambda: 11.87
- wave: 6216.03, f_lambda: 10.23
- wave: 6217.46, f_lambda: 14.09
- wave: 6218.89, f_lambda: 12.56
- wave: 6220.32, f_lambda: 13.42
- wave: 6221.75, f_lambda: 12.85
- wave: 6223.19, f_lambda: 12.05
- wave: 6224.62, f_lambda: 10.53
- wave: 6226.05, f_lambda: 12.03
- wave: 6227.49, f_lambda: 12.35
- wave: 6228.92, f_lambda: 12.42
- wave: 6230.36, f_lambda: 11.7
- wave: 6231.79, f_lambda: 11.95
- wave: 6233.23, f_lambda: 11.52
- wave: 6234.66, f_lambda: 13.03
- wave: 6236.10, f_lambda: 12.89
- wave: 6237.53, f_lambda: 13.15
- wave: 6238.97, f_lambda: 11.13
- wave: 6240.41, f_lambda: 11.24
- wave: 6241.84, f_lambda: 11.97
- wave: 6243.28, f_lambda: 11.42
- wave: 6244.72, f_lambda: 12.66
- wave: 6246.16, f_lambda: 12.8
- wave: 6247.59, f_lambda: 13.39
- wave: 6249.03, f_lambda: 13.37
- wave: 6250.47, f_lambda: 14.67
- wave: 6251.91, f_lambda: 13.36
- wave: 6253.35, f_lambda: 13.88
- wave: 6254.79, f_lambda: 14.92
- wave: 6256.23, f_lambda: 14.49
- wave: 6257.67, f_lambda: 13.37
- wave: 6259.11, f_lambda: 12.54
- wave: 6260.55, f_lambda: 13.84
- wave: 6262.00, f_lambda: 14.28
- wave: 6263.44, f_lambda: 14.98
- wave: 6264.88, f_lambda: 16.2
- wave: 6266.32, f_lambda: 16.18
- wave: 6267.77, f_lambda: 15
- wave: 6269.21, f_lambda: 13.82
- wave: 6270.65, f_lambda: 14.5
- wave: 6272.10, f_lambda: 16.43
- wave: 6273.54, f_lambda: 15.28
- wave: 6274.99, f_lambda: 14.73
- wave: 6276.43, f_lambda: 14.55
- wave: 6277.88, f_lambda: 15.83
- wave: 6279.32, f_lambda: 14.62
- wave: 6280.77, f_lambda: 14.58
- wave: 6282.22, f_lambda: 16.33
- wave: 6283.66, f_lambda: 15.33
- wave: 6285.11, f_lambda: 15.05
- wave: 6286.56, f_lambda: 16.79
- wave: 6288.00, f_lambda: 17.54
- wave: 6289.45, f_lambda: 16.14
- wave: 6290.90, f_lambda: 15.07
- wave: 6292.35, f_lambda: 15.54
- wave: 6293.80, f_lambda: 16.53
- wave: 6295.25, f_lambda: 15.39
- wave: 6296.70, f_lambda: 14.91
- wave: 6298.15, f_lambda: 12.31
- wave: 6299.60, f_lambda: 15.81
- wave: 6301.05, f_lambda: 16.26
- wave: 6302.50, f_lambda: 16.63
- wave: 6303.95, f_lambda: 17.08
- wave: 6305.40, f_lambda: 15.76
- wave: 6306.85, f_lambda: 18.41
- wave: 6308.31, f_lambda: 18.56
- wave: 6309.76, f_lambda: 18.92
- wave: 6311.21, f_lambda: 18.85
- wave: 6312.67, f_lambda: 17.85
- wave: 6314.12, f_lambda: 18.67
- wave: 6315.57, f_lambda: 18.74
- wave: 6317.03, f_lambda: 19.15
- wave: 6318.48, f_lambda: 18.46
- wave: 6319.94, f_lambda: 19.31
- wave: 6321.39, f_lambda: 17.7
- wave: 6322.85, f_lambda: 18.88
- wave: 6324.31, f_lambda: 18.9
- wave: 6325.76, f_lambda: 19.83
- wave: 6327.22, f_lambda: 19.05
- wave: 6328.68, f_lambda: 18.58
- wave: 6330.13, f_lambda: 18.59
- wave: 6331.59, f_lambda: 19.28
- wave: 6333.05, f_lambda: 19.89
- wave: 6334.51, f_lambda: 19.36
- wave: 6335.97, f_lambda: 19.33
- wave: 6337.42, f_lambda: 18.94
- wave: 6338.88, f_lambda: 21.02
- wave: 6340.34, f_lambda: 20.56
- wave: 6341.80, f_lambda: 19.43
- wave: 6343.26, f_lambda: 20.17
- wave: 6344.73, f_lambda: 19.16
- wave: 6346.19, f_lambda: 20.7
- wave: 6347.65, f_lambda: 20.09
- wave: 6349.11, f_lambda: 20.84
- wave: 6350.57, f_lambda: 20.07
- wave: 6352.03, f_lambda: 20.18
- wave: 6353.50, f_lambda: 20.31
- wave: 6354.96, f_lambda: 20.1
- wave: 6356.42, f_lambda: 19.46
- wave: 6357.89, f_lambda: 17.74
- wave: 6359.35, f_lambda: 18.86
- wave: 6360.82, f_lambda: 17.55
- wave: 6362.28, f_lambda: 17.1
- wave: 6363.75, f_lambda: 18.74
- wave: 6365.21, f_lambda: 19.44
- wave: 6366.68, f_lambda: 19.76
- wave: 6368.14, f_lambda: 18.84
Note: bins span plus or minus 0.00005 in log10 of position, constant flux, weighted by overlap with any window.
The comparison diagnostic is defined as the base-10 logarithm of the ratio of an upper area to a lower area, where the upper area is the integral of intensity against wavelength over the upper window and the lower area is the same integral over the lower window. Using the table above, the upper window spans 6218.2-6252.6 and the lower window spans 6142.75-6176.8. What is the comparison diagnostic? -0.11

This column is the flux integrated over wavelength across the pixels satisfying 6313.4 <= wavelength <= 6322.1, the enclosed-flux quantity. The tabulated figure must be 163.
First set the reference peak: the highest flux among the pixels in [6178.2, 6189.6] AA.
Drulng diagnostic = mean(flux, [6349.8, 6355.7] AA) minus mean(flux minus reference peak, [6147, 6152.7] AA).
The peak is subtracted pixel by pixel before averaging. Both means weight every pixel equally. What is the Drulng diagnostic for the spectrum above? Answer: 16.7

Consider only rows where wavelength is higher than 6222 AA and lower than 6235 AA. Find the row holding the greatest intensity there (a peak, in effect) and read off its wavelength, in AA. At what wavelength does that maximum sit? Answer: 6234.66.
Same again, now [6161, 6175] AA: 6171.81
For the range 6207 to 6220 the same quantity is 6207.44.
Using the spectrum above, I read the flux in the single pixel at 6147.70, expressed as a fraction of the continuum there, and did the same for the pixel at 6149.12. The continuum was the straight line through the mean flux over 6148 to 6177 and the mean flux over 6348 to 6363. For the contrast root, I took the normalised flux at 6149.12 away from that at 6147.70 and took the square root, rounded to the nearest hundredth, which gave 0.46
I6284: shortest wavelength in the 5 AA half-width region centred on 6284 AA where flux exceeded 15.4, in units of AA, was 6282.22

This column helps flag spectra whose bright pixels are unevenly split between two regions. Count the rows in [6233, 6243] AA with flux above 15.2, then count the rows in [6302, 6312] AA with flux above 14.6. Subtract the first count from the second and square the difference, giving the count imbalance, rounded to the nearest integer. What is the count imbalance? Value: 49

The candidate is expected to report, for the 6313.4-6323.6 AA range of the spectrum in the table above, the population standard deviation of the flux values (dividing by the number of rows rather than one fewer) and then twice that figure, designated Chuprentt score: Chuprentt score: 1.0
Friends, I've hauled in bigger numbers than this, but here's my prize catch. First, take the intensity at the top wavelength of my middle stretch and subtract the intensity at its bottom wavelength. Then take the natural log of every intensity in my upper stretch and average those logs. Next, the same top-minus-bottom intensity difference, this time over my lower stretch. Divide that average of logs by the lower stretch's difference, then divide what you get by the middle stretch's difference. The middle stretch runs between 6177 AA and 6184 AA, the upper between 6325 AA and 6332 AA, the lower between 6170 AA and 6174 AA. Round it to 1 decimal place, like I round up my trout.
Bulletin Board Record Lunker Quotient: -14.9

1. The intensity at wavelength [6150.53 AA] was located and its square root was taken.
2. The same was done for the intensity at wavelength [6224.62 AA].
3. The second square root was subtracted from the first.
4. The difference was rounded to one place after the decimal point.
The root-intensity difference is 1.1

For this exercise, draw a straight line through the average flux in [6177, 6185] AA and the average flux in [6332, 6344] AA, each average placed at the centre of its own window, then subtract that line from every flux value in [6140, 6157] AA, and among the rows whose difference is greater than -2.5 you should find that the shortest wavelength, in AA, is 6140.63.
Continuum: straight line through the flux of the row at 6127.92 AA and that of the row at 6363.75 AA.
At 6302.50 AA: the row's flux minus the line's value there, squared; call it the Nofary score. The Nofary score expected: 8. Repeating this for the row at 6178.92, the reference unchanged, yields 19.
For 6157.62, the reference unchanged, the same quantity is 53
